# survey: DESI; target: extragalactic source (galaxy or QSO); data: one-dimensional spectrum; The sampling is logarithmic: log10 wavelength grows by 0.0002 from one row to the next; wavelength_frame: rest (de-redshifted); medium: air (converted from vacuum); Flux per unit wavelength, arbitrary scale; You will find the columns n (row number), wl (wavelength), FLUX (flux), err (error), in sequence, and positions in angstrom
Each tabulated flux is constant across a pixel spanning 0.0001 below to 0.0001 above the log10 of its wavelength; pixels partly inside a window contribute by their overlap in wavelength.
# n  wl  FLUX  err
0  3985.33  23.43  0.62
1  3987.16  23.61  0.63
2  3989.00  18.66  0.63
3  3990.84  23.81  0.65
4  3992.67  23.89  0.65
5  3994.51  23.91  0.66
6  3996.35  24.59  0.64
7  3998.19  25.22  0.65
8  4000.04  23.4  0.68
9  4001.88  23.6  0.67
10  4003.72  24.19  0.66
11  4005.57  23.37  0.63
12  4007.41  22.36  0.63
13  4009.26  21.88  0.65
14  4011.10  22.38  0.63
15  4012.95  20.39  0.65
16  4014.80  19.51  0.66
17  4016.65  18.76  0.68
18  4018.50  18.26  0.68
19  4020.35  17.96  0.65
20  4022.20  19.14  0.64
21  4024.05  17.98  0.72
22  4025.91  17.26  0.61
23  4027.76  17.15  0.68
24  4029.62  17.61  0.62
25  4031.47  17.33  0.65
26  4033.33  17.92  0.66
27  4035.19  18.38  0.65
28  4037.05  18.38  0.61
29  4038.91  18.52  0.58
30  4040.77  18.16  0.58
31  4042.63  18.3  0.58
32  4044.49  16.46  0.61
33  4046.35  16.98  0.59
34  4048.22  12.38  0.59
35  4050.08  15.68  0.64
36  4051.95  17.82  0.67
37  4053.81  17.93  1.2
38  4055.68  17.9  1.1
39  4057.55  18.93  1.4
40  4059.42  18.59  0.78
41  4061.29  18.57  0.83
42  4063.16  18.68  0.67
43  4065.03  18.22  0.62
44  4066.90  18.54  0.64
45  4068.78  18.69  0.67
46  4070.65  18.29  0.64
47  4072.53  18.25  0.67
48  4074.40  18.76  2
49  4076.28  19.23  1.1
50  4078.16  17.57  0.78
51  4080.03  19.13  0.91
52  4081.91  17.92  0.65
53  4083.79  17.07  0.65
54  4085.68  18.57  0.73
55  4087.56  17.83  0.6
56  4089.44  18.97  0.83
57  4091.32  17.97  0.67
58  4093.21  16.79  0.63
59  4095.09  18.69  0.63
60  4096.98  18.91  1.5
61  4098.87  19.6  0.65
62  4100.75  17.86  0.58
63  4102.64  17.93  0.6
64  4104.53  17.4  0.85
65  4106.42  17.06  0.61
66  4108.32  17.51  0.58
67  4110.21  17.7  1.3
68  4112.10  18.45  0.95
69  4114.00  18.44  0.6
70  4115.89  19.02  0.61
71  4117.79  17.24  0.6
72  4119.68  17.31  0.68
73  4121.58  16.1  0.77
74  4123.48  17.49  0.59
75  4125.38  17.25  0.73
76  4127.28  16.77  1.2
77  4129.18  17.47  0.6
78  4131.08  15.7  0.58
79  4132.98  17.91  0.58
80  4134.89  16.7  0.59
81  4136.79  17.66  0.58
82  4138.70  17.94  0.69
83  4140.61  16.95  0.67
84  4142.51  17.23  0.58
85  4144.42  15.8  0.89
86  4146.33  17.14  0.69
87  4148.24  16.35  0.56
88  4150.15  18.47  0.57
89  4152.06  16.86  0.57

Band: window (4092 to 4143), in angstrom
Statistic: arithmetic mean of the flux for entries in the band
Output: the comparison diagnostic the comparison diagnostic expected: 17.6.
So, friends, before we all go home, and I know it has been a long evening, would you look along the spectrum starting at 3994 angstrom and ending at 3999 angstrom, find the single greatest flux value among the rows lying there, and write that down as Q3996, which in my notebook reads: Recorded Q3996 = 25.22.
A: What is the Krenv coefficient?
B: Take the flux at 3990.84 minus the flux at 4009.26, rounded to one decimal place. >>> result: 1.9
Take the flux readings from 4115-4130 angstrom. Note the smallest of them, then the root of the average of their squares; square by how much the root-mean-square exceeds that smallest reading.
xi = 1.6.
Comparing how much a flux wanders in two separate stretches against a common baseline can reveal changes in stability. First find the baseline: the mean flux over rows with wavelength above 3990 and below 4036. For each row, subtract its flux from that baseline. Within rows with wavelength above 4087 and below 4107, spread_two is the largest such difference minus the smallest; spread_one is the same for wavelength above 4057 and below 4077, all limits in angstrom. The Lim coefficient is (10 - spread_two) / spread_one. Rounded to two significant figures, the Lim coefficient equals 7.1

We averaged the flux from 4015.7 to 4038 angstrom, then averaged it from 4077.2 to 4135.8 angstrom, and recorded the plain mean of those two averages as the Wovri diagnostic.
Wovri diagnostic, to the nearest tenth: 17.9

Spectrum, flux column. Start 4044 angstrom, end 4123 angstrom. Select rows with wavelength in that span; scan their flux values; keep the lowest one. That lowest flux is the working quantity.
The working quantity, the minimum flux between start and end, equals 12.38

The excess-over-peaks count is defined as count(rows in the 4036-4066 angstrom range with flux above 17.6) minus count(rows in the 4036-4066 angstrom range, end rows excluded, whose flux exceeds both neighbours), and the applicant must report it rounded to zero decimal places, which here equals 6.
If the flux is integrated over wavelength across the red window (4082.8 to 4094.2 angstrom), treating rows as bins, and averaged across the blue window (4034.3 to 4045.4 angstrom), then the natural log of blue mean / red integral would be -2.42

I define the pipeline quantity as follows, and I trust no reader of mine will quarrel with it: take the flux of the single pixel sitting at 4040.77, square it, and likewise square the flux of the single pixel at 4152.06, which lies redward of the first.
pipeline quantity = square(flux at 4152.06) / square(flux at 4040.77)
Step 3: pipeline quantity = 0.86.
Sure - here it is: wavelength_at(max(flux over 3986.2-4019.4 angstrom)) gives 3998.19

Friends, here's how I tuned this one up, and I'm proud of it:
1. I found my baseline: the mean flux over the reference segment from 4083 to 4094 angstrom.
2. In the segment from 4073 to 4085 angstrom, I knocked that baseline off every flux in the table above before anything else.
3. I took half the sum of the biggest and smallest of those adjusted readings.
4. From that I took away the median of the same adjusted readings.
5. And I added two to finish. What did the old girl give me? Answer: 1.8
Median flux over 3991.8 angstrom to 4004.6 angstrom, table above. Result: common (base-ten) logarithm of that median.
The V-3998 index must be 1.38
